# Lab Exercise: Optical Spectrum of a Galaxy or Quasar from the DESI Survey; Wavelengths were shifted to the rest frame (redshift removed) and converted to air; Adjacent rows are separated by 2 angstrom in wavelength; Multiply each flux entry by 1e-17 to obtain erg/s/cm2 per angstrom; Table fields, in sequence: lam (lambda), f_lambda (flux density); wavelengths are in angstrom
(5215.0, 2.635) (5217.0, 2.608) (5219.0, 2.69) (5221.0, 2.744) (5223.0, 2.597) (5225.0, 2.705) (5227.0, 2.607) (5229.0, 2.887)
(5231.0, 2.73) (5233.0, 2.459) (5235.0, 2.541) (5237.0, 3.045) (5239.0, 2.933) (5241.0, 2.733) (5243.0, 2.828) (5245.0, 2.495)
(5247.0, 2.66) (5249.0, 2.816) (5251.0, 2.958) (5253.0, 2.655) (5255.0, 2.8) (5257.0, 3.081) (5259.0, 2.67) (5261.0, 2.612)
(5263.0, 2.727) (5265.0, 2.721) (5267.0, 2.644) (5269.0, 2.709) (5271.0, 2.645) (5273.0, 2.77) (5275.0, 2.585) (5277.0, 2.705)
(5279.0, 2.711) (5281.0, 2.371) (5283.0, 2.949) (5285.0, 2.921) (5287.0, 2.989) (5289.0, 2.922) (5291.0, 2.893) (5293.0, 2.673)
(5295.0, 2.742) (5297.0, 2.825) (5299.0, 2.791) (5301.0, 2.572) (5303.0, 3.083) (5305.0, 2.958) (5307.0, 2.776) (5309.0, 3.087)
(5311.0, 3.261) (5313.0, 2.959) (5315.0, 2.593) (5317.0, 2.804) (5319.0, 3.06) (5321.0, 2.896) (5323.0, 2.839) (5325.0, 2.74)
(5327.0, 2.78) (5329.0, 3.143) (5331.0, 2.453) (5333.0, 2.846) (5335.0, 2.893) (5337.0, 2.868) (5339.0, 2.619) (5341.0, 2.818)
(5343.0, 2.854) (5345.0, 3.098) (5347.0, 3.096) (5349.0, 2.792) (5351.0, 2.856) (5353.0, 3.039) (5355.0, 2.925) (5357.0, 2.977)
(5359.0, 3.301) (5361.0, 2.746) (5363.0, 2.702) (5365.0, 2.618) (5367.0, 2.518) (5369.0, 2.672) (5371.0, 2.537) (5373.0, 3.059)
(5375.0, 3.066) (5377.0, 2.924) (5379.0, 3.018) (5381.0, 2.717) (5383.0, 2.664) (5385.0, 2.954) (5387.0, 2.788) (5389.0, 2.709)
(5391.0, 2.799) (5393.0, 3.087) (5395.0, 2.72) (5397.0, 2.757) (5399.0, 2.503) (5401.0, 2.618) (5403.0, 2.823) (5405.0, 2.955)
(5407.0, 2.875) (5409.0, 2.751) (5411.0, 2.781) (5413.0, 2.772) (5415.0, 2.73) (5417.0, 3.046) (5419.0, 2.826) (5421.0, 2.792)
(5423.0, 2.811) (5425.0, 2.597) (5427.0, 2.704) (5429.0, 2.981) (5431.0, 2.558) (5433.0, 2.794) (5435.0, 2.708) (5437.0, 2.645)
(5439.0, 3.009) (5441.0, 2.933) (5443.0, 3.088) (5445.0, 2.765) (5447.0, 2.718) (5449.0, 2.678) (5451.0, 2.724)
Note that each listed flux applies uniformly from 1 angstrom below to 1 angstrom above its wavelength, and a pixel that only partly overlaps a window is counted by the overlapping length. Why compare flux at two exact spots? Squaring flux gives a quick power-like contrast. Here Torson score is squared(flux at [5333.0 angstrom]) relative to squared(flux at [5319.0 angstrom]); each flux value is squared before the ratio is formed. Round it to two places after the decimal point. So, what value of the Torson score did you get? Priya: 0.87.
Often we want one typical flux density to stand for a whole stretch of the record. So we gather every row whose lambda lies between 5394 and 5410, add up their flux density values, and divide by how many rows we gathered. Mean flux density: 2.75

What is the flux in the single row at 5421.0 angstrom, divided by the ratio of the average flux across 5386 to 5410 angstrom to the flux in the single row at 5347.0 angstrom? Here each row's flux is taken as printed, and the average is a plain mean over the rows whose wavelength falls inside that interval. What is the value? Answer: 3.11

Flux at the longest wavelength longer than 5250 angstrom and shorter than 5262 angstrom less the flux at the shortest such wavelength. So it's -0.35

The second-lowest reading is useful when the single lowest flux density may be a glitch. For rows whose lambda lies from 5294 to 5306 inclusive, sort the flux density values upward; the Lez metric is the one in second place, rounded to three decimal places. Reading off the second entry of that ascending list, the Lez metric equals 2.742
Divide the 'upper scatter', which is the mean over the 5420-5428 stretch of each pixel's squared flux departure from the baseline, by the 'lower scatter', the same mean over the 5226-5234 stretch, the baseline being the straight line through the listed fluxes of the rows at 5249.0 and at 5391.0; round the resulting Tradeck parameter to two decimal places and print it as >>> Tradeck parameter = 0.26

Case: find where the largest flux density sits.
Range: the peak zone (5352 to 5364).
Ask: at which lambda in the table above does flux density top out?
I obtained 5359.0 angstrom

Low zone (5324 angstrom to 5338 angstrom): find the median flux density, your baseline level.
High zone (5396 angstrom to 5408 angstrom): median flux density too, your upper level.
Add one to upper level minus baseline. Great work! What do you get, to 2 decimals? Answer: 0.94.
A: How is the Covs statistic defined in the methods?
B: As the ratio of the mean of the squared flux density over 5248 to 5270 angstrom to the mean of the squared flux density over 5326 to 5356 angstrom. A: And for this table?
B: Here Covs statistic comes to 0.92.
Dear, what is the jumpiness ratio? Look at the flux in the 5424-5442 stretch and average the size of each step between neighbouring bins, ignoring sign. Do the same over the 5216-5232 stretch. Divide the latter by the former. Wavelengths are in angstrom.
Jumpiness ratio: 0.65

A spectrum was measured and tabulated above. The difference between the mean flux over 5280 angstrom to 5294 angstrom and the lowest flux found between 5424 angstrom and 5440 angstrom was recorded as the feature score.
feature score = 0.26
